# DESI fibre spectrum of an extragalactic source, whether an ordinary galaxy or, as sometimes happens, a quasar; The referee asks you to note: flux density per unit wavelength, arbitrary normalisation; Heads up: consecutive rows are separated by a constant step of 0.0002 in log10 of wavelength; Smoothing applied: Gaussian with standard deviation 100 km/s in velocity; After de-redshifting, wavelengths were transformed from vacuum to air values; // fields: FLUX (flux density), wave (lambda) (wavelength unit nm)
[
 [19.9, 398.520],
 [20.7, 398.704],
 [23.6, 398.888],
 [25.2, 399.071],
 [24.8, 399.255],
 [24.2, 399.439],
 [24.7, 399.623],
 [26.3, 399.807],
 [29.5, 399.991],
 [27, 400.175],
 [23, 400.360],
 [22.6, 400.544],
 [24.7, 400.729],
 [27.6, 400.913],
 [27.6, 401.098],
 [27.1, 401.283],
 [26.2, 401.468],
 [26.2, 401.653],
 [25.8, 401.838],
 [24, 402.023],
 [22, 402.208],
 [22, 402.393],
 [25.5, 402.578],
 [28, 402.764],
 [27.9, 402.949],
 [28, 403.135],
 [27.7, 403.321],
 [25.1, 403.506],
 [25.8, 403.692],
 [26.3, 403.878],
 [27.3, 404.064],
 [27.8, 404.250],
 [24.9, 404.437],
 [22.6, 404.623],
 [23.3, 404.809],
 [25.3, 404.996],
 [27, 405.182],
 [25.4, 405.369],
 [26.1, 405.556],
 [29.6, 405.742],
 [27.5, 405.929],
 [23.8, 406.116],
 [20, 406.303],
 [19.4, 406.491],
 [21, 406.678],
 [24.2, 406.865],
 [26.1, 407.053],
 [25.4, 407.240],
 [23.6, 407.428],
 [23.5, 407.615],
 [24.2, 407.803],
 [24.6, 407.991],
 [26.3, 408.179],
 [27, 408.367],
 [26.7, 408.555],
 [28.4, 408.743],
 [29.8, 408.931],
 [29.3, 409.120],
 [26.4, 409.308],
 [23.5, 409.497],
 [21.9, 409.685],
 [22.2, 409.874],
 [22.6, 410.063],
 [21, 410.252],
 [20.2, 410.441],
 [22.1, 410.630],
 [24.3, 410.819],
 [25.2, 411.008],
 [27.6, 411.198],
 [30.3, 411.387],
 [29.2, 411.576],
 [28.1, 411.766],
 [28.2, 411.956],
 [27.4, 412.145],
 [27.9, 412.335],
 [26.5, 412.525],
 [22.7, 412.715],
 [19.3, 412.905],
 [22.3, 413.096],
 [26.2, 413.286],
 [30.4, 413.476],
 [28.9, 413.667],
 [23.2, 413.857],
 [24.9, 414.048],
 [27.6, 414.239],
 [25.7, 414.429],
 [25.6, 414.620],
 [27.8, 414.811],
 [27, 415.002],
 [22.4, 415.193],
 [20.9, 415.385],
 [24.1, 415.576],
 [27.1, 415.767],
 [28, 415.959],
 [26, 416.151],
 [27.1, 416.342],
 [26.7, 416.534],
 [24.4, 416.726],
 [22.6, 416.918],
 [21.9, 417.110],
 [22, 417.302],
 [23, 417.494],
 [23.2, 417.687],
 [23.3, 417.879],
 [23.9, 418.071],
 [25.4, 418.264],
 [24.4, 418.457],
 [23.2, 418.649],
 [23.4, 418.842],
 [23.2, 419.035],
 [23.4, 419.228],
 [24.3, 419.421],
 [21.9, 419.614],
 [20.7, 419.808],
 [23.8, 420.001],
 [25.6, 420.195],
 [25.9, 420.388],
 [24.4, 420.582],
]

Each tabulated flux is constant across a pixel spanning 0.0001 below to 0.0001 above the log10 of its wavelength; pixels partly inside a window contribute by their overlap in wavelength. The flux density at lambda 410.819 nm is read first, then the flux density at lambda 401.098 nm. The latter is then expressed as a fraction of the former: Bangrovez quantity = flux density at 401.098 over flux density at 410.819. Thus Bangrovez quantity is 1.14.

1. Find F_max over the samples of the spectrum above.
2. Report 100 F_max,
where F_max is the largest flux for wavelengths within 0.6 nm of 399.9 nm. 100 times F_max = 2950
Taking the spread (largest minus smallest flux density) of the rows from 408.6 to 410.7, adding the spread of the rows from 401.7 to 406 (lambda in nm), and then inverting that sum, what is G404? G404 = 0.058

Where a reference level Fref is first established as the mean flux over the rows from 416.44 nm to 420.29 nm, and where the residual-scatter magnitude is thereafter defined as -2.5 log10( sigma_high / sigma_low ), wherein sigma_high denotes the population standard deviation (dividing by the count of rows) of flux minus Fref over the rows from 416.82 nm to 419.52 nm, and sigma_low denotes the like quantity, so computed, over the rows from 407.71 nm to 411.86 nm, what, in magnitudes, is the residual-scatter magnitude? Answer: 1.3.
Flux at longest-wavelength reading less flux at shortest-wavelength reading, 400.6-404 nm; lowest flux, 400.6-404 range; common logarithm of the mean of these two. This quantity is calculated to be 1.07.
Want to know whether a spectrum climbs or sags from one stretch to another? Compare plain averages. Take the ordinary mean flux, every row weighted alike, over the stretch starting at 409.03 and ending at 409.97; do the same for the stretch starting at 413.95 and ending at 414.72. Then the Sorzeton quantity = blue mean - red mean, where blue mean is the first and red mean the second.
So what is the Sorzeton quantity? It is -1.3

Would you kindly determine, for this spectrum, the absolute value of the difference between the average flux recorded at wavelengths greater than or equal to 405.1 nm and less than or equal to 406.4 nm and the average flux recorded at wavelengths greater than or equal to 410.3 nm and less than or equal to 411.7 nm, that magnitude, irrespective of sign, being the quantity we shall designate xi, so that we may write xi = 0.1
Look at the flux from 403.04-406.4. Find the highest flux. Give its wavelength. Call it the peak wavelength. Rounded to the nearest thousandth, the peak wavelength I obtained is 405.742 nm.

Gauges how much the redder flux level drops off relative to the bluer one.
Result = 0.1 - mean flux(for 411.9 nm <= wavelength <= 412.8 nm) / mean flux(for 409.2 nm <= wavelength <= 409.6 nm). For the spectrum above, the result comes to -0.96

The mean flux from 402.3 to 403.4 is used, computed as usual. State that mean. 26.5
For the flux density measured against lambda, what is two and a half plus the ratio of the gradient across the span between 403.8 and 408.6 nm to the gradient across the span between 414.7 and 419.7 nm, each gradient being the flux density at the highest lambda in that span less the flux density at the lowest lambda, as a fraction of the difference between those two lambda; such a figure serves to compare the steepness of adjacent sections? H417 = 2.4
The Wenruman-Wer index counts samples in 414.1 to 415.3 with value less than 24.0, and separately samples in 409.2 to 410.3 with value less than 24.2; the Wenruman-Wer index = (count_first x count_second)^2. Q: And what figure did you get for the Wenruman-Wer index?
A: 25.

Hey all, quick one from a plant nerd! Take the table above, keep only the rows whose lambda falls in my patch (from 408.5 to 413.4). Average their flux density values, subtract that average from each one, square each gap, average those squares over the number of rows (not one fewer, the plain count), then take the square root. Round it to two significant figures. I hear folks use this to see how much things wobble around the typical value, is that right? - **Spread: 3.2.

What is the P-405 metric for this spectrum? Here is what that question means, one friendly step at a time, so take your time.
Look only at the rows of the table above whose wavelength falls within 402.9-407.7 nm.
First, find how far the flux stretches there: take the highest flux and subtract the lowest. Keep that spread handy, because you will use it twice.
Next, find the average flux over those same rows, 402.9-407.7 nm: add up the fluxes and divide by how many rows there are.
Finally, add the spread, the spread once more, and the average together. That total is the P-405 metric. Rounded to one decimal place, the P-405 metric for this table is 45.6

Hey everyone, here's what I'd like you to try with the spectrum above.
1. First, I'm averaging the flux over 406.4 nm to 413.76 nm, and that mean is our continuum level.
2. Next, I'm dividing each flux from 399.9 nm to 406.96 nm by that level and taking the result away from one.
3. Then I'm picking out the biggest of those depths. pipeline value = 0.23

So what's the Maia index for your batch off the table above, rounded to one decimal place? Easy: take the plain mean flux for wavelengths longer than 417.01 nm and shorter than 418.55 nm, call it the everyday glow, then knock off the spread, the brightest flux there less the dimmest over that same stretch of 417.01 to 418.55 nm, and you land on 19.9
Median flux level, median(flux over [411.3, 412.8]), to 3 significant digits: 28.0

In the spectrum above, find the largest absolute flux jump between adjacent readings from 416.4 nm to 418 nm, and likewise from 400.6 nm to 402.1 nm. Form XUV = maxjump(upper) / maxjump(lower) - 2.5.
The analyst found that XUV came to -1.71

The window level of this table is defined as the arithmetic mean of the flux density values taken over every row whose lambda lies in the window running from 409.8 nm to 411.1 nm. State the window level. 22.5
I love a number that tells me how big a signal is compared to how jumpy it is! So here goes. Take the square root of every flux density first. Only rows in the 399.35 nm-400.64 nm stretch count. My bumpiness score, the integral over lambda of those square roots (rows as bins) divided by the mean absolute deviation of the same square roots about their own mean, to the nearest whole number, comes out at 34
